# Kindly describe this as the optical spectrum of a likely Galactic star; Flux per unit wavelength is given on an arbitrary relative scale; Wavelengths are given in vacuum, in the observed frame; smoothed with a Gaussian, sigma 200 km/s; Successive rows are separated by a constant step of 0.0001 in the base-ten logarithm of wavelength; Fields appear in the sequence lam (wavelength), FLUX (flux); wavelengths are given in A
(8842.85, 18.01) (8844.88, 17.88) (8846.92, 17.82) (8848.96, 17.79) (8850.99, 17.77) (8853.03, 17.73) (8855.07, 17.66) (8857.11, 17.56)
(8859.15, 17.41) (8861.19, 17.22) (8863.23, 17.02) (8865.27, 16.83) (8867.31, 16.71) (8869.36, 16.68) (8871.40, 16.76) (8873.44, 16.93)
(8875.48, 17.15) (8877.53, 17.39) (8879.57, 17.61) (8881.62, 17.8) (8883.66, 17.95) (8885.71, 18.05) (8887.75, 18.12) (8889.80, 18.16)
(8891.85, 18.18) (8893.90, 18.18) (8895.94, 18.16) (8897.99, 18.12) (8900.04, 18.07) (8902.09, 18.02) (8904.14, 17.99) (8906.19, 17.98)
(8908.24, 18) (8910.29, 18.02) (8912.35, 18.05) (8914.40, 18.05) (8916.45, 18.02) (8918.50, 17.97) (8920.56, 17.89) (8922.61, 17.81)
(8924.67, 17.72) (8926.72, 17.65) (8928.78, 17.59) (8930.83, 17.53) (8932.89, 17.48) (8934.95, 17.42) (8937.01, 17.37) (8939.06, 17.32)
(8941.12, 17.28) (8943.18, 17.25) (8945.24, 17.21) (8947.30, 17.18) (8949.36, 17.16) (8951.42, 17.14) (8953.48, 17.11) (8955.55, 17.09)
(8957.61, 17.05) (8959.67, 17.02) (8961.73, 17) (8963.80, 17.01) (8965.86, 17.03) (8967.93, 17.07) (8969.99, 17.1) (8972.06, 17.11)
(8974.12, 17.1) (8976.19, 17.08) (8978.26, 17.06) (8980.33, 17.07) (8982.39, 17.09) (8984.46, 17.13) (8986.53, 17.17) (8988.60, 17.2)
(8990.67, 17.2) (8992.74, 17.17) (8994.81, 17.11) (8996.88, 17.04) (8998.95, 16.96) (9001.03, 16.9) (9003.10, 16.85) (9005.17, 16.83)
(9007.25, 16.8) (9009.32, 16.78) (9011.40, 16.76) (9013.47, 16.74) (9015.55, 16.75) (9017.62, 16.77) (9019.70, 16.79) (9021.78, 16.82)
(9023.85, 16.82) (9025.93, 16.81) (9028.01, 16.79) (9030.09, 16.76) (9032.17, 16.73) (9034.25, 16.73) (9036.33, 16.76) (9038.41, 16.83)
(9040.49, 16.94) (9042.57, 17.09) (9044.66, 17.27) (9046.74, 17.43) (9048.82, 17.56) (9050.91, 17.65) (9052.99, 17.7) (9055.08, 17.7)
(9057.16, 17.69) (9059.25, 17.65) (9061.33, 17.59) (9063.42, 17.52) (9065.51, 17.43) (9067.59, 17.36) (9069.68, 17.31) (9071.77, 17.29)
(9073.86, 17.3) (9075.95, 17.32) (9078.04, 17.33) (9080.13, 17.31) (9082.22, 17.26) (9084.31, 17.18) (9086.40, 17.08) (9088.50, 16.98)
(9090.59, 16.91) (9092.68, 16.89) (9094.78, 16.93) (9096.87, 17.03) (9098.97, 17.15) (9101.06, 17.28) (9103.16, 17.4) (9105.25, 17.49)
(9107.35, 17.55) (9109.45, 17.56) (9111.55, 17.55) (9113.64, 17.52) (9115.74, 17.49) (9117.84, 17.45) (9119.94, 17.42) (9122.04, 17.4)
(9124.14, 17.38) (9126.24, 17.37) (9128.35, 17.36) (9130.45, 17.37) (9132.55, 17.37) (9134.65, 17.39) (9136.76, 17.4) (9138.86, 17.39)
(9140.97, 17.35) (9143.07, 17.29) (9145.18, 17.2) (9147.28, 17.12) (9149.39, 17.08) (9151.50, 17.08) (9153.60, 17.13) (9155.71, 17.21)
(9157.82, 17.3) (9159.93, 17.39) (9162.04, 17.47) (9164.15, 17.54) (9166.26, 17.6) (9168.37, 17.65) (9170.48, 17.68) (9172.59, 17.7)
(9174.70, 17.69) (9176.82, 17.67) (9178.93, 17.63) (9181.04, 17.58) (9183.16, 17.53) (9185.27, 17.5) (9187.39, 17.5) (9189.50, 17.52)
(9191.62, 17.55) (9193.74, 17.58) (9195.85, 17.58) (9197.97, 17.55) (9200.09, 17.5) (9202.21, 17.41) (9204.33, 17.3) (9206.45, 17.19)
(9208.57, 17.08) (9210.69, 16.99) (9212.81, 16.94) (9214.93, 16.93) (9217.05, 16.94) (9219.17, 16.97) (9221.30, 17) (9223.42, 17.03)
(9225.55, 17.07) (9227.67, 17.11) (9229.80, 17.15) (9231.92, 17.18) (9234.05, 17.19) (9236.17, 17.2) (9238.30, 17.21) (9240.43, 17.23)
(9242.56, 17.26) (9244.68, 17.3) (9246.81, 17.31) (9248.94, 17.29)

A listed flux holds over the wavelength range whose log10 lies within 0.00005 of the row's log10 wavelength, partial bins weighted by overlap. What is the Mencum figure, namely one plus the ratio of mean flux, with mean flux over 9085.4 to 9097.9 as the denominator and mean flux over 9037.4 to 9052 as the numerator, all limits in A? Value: 2.02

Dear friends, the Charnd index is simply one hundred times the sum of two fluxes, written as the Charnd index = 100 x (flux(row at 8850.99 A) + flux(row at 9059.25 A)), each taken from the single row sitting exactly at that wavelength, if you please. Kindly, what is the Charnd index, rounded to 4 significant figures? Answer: 3542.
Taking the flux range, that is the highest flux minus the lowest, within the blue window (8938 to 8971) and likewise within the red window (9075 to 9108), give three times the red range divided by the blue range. 6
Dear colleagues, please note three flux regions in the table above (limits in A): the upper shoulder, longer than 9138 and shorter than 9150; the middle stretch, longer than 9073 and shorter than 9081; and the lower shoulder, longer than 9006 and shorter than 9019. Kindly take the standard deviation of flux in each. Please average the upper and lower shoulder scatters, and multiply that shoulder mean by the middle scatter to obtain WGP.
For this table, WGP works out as 0.001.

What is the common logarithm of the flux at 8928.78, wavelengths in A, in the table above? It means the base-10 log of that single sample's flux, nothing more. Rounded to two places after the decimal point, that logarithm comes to 1.25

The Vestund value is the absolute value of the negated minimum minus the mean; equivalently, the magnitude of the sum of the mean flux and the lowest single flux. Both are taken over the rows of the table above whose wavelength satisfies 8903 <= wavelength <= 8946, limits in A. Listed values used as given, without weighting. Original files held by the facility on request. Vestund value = 34.9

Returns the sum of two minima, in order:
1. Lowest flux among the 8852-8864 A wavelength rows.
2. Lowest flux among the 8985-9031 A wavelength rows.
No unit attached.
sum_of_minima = 33.8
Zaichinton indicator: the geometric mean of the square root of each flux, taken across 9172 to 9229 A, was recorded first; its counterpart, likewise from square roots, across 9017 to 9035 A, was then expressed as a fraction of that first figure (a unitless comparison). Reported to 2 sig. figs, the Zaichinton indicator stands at 0.98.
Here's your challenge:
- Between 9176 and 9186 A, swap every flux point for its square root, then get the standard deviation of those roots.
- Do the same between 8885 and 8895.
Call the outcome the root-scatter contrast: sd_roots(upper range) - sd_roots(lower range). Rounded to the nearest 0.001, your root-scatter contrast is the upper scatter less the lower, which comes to 0.002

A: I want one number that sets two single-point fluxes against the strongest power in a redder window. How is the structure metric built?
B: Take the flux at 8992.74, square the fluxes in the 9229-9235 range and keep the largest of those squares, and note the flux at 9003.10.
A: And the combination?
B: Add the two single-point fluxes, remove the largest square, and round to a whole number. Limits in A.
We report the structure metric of -261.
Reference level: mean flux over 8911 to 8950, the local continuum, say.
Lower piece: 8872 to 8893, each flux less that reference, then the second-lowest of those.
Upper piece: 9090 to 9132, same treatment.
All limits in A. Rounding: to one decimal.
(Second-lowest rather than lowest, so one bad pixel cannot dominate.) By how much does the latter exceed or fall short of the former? -0.2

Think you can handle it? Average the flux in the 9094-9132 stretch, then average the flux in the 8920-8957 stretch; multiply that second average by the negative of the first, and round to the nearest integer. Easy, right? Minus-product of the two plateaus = -302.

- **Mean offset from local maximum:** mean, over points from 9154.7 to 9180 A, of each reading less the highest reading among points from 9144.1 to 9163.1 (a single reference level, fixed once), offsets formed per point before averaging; 0.07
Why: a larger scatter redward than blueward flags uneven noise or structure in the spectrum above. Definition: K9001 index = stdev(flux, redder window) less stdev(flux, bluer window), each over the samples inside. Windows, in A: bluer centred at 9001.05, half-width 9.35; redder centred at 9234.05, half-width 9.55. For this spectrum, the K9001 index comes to -0.08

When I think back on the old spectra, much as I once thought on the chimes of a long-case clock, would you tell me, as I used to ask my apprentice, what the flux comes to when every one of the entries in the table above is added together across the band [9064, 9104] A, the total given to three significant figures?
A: 327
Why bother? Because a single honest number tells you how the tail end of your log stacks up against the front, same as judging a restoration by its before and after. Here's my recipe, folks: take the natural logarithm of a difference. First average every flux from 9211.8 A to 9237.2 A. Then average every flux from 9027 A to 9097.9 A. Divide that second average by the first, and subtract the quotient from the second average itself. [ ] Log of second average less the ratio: 2.79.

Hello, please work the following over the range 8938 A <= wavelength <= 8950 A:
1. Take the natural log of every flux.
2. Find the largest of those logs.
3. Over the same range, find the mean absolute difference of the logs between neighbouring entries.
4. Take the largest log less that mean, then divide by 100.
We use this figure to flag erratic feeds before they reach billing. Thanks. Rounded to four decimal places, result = 0.0285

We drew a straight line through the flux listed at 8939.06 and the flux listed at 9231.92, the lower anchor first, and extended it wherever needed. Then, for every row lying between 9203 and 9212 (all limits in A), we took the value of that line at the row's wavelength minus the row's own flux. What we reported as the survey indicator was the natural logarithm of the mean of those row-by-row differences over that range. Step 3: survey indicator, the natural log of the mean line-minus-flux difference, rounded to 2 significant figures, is -3.0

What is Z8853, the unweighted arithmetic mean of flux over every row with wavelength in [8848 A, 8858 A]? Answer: 17.7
